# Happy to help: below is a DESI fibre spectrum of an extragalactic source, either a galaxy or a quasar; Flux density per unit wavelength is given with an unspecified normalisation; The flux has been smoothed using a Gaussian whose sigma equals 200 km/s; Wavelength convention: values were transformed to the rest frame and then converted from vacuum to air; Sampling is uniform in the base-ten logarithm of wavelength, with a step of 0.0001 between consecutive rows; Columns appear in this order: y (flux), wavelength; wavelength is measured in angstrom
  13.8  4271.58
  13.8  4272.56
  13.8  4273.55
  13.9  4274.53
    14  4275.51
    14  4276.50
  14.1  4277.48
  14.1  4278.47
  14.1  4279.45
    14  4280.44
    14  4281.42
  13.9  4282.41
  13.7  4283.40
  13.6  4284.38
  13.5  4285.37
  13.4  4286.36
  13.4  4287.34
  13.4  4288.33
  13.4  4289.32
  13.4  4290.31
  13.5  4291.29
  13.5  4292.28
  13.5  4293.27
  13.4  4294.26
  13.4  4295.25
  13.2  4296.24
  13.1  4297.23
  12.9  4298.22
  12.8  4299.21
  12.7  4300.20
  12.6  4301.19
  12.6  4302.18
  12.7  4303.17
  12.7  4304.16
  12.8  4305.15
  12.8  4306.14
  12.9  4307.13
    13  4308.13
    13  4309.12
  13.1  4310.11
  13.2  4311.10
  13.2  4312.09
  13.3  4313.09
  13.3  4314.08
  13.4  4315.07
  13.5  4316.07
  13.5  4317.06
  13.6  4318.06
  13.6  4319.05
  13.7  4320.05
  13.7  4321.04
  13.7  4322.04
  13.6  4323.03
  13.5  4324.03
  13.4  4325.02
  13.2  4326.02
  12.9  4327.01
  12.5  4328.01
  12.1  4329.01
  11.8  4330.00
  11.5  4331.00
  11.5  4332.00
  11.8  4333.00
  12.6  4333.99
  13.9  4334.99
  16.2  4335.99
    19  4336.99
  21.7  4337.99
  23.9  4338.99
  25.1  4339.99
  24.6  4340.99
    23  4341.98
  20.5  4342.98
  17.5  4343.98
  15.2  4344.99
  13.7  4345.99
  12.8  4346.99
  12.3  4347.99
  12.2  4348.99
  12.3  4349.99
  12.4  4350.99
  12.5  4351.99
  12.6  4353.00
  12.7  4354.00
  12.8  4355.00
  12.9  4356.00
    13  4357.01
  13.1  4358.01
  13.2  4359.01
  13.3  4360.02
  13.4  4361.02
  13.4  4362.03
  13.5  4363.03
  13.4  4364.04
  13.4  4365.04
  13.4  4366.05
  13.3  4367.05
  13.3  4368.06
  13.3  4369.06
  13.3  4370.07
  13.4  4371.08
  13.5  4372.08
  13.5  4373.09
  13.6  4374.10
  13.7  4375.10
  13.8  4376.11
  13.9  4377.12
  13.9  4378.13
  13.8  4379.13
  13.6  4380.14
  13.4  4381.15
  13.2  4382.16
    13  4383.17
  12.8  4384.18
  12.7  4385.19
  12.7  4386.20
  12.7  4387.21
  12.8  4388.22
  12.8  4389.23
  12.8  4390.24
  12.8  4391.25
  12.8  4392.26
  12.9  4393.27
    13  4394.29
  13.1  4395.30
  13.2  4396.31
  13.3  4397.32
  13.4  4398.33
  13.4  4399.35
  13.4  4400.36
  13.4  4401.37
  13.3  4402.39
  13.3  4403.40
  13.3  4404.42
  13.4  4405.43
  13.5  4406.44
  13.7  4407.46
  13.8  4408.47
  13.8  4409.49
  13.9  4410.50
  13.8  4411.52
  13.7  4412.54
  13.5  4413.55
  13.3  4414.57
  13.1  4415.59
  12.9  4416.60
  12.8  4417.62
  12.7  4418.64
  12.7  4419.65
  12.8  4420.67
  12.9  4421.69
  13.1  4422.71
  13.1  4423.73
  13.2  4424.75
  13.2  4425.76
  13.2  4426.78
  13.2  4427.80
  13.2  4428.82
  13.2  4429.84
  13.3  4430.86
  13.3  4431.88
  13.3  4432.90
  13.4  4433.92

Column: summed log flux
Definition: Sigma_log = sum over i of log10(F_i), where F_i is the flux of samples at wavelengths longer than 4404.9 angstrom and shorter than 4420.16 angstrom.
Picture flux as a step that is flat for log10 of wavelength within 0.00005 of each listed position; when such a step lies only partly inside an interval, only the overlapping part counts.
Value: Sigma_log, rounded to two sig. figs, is 17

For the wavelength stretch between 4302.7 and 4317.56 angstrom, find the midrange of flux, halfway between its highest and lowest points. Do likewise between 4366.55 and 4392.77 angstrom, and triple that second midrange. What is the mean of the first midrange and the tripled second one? 26.5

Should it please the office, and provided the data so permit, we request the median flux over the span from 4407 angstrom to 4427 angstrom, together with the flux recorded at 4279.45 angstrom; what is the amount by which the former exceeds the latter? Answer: -0.9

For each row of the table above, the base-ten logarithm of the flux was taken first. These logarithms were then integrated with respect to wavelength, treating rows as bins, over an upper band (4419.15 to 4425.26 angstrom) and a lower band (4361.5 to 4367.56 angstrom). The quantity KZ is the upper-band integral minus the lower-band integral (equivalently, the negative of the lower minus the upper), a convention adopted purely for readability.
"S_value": 0.0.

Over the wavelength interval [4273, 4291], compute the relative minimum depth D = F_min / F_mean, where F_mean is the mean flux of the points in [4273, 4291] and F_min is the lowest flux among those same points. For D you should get 0.97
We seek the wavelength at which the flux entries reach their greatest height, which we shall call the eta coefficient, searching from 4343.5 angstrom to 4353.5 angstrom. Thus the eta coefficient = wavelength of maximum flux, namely 4343.98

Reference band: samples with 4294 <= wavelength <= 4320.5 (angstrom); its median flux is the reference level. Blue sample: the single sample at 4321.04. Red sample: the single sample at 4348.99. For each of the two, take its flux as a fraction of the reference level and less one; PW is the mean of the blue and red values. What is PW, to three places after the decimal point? -0.011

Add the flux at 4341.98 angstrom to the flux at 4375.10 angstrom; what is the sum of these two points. 36.7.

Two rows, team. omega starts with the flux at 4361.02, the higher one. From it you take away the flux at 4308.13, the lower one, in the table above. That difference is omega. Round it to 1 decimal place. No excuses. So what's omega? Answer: 0.4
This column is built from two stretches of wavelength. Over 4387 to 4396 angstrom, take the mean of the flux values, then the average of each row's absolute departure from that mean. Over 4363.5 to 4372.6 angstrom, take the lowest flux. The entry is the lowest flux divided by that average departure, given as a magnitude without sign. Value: 138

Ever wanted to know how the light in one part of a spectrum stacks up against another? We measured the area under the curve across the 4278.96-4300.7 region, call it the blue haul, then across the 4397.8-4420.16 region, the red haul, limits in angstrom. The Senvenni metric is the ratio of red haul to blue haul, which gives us 1.02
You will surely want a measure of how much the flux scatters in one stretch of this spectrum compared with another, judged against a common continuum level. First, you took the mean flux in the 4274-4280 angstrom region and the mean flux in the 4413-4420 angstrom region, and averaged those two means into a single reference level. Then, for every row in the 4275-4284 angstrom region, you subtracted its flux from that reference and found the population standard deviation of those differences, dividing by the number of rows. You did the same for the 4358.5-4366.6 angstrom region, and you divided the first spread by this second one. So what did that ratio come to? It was 1.4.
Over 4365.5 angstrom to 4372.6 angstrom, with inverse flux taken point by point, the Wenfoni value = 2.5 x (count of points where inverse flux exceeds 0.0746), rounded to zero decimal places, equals 15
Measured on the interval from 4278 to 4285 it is 0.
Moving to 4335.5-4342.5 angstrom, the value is 0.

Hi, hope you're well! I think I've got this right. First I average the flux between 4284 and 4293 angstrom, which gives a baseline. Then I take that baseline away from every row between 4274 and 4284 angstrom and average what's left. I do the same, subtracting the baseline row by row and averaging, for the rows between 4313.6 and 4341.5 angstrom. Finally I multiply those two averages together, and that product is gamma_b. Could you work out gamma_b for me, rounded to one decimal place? 0.8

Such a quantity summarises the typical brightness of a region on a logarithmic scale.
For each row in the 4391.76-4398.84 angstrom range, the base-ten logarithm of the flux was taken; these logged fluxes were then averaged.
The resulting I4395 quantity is 1.12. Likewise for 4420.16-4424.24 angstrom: 1.11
